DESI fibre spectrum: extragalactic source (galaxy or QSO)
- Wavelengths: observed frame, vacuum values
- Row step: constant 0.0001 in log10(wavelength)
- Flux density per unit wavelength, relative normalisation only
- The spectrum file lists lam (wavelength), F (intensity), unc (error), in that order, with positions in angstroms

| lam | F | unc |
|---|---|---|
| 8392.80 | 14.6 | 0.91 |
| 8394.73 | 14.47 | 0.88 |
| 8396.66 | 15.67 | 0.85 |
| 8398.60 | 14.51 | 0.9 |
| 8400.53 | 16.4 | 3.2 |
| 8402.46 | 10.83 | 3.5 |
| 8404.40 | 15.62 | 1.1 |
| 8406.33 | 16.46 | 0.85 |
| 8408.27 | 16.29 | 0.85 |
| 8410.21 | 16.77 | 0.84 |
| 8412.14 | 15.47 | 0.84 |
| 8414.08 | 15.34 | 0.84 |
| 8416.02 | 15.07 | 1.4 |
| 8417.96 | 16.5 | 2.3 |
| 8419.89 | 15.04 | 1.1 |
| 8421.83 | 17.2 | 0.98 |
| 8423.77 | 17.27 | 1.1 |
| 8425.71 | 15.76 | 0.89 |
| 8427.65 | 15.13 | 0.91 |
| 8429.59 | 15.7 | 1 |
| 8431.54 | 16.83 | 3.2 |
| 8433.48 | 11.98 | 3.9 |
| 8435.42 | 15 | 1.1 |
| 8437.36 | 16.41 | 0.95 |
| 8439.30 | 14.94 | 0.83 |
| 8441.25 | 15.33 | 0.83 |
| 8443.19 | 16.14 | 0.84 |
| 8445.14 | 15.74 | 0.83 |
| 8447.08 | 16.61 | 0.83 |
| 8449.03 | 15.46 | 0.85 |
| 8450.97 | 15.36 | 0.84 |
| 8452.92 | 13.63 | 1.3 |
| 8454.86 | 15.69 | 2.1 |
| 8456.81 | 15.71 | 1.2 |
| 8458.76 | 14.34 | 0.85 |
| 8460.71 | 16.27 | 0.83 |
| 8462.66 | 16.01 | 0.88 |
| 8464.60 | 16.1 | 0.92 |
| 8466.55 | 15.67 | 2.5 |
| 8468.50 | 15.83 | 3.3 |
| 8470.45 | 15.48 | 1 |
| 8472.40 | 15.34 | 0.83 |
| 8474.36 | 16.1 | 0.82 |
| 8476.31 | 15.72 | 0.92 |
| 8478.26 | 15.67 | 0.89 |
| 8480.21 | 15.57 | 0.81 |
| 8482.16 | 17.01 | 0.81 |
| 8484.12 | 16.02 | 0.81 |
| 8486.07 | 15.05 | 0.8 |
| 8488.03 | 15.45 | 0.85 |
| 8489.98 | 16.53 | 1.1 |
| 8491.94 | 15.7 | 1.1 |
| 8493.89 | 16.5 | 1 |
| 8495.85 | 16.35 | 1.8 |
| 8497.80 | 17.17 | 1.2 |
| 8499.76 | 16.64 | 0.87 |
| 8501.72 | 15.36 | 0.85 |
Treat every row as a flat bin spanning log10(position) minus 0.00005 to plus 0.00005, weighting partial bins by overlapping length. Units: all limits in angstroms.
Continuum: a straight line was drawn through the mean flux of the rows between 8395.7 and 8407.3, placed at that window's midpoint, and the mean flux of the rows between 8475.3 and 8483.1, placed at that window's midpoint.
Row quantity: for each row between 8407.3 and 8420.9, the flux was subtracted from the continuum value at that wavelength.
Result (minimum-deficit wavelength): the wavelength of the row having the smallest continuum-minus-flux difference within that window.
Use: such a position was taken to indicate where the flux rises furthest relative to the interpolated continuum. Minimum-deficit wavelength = 8410.21 angstroms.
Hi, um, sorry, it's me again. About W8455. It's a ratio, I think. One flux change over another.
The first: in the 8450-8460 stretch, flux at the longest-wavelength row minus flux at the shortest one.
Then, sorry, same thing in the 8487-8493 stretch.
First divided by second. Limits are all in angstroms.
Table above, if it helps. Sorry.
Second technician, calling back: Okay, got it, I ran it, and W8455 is -4.1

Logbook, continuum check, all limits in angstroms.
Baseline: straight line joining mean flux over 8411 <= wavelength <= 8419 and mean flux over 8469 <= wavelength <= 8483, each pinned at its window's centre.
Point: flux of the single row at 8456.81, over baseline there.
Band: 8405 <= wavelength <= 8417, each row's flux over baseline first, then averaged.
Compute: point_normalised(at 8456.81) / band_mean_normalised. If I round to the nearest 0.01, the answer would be 0.98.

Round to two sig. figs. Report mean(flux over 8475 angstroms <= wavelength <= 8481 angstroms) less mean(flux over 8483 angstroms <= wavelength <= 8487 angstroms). 0.12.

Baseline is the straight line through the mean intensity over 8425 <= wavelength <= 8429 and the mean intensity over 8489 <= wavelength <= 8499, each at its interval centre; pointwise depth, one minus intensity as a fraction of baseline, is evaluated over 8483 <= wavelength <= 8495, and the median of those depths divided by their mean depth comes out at 1.0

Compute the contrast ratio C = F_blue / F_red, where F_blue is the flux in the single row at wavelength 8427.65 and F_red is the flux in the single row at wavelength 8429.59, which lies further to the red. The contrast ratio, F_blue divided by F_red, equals 0.96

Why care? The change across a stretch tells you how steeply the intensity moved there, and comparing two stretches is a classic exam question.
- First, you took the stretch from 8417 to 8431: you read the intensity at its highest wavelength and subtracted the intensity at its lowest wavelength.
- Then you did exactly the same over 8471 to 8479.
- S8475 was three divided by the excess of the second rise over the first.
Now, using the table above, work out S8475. 3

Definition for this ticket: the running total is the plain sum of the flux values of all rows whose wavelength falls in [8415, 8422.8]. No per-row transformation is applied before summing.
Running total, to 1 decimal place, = 63.8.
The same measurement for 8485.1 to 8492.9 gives 62.7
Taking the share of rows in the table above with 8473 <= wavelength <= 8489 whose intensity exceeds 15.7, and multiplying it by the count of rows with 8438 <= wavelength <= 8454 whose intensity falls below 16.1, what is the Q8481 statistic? 3.0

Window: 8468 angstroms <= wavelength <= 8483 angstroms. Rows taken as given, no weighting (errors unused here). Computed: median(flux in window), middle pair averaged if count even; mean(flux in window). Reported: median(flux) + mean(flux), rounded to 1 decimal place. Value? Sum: 31.5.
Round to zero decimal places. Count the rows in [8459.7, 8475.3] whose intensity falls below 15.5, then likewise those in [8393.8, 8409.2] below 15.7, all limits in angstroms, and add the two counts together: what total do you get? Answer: 7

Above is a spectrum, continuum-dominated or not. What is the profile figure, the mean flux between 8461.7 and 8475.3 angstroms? 15.8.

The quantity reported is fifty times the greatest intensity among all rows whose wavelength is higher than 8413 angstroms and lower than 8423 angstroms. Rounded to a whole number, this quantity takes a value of 860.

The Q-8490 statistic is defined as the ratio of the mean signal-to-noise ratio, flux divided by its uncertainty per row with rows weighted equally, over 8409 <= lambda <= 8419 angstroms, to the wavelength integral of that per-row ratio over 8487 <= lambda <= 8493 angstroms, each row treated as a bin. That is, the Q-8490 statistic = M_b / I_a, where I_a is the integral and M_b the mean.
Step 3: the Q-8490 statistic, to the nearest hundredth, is 0.16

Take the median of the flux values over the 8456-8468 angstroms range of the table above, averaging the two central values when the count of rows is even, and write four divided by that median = 0.252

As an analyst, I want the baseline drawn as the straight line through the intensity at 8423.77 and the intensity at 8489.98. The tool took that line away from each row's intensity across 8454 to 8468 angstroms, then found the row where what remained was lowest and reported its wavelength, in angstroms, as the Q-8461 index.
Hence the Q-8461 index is 8458.76 angstroms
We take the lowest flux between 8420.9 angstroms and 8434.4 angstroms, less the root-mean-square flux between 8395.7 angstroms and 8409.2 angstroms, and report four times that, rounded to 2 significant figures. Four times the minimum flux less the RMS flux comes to -13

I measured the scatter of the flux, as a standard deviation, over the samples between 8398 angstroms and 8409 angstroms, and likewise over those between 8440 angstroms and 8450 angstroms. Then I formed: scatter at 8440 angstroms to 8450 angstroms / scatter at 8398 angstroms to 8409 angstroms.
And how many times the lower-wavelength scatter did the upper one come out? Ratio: 0.24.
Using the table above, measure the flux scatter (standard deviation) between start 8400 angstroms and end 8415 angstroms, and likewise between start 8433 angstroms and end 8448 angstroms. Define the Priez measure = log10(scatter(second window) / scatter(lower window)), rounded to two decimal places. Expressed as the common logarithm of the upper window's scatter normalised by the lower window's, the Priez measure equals -0.12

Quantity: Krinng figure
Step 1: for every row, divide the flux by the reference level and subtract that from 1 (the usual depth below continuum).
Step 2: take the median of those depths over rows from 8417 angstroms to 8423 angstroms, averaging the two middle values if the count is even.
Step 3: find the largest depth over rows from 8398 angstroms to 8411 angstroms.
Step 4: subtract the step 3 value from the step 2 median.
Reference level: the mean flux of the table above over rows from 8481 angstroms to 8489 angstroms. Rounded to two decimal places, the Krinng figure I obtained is -0.36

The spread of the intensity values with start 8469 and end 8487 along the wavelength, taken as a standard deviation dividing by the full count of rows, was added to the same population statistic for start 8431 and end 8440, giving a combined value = 2.2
